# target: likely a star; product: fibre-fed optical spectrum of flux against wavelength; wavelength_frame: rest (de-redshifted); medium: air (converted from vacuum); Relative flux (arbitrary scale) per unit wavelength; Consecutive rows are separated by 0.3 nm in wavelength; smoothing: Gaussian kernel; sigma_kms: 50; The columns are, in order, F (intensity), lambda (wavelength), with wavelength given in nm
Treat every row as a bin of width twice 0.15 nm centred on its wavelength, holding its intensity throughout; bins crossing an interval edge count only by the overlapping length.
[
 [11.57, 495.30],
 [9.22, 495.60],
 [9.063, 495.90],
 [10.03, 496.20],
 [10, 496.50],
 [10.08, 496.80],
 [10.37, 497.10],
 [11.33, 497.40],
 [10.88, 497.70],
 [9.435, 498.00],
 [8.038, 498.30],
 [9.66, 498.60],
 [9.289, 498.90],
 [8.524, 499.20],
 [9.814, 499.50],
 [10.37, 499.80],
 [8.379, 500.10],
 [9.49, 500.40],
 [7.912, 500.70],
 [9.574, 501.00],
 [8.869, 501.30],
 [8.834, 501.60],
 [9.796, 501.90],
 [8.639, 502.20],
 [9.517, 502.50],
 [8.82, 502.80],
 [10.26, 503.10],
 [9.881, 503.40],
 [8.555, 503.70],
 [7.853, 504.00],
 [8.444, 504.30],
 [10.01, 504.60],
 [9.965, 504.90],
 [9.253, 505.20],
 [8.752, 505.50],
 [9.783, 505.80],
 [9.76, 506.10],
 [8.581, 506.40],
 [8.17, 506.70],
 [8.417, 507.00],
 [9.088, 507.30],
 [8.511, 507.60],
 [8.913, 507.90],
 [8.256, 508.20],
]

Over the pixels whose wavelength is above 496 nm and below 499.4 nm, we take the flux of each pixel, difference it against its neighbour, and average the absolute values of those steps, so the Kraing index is 0.74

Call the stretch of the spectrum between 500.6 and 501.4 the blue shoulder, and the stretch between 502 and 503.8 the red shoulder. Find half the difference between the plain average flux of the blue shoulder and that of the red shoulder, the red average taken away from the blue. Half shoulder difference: -0.2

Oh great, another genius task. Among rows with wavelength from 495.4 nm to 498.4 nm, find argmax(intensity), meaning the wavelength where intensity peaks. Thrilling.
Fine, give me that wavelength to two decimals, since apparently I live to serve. 497.40 nm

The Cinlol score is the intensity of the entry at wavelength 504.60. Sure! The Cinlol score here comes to 10.01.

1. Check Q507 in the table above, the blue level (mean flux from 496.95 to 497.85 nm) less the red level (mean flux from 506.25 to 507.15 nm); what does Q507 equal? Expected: 2.5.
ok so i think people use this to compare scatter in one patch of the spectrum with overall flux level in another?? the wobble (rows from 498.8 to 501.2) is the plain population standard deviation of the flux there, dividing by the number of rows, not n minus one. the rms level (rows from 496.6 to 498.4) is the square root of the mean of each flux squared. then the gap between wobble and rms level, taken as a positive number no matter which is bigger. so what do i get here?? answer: 9.3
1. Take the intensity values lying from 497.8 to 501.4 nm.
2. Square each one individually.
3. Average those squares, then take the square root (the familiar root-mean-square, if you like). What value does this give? 9.14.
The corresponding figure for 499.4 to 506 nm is 9.25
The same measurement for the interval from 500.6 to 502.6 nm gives 9.04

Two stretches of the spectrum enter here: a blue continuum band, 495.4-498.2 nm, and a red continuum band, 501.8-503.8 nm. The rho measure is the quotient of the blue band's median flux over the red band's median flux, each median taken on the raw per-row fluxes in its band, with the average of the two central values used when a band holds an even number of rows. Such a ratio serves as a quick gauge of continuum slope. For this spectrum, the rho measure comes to 1.054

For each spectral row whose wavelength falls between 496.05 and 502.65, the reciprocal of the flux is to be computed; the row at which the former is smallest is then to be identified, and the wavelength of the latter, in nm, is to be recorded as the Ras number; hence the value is 497.40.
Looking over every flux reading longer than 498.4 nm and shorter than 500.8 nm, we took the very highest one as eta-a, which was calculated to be 10.37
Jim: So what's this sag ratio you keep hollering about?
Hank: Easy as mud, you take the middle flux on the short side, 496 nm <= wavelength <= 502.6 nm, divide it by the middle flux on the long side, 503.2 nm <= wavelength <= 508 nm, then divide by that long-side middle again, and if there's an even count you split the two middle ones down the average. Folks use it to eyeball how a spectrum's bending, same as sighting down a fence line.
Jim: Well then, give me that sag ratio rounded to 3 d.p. 0.122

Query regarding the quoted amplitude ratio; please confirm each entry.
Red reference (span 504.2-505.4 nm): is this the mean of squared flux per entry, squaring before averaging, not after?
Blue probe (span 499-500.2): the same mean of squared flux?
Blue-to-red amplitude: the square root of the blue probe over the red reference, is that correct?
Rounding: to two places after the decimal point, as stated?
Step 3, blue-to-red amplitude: 0.99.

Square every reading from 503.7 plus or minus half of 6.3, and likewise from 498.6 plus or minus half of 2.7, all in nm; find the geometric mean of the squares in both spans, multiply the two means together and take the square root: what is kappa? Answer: 88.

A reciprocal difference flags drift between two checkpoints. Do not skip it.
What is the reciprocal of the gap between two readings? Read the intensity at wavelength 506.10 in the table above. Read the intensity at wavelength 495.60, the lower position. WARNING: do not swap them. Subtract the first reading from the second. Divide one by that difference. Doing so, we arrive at -1.9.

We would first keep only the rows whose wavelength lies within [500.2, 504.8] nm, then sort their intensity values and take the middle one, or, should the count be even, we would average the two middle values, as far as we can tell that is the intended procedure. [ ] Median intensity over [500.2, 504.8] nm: 8.87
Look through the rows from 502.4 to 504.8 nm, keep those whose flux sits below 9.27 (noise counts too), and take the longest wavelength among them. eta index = 504.30 nm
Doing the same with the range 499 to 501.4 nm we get 501.30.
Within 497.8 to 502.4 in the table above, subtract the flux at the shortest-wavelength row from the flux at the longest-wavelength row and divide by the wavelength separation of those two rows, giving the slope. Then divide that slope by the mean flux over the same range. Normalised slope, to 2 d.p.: -0.02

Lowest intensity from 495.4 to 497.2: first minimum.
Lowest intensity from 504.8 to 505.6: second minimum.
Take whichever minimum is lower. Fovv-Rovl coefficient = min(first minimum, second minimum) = 8.8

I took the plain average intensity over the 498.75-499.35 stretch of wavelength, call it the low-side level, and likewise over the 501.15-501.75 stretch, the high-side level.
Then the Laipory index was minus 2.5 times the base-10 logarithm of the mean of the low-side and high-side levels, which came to -2.37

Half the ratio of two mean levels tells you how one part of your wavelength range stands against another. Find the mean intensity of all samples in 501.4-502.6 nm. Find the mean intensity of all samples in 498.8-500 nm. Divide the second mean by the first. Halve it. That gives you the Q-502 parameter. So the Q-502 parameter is 0.516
